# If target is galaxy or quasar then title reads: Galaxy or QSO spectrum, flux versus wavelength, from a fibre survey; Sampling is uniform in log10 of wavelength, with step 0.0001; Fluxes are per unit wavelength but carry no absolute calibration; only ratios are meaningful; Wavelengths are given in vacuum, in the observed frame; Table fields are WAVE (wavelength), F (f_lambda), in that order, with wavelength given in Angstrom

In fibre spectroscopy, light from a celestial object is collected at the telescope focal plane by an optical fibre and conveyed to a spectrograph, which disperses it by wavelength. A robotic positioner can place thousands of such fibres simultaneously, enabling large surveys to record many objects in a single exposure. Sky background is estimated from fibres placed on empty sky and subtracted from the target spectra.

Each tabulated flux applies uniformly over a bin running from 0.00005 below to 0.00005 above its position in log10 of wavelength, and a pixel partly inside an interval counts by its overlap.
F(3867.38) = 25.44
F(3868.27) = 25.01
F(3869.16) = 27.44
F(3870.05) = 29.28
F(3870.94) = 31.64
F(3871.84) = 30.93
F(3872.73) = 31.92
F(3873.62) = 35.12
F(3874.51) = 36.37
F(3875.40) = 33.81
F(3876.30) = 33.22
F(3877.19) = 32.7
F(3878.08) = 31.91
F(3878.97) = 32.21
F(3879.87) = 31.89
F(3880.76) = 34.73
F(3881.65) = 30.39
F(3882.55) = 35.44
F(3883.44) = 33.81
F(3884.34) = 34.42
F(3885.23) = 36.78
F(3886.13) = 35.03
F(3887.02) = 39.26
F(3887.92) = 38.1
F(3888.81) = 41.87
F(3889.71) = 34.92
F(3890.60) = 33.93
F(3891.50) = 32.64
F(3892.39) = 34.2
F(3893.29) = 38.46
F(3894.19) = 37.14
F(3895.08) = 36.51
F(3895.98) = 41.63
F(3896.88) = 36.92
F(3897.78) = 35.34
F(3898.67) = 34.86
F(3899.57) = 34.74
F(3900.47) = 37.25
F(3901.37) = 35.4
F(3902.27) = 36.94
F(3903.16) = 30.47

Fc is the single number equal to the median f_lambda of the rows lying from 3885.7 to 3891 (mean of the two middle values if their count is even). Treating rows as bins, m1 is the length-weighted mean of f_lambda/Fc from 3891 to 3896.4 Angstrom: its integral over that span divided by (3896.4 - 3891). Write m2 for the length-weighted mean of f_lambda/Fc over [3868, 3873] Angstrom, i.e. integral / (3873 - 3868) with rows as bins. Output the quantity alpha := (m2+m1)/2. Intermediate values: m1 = 1.00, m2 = 0.80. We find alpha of 0.904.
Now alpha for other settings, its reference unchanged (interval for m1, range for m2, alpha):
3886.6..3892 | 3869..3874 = 0.929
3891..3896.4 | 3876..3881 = 0.949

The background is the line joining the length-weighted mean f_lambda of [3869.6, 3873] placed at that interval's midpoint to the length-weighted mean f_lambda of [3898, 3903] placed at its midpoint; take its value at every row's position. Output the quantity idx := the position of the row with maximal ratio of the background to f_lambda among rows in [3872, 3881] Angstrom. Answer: 3879.87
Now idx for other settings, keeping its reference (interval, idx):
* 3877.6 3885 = 3881.65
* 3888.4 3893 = 3891.50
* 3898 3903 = 3899.57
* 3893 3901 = 3899.57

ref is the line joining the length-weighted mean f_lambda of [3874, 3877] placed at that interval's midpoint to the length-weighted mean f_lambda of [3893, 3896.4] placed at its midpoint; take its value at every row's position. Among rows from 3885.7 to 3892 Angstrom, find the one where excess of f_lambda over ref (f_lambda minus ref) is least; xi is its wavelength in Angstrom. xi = 3891.50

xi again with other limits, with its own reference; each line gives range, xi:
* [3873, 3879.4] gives 3878.08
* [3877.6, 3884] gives 3881.65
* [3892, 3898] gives 3897.78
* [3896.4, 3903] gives 3899.57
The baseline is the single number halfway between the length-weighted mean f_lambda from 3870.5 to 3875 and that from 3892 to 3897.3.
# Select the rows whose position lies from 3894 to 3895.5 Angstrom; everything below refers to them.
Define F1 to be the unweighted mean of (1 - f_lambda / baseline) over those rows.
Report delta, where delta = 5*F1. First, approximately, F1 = -0.04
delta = -0.21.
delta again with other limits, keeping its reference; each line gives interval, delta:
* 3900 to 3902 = -0.14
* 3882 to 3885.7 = 0.03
